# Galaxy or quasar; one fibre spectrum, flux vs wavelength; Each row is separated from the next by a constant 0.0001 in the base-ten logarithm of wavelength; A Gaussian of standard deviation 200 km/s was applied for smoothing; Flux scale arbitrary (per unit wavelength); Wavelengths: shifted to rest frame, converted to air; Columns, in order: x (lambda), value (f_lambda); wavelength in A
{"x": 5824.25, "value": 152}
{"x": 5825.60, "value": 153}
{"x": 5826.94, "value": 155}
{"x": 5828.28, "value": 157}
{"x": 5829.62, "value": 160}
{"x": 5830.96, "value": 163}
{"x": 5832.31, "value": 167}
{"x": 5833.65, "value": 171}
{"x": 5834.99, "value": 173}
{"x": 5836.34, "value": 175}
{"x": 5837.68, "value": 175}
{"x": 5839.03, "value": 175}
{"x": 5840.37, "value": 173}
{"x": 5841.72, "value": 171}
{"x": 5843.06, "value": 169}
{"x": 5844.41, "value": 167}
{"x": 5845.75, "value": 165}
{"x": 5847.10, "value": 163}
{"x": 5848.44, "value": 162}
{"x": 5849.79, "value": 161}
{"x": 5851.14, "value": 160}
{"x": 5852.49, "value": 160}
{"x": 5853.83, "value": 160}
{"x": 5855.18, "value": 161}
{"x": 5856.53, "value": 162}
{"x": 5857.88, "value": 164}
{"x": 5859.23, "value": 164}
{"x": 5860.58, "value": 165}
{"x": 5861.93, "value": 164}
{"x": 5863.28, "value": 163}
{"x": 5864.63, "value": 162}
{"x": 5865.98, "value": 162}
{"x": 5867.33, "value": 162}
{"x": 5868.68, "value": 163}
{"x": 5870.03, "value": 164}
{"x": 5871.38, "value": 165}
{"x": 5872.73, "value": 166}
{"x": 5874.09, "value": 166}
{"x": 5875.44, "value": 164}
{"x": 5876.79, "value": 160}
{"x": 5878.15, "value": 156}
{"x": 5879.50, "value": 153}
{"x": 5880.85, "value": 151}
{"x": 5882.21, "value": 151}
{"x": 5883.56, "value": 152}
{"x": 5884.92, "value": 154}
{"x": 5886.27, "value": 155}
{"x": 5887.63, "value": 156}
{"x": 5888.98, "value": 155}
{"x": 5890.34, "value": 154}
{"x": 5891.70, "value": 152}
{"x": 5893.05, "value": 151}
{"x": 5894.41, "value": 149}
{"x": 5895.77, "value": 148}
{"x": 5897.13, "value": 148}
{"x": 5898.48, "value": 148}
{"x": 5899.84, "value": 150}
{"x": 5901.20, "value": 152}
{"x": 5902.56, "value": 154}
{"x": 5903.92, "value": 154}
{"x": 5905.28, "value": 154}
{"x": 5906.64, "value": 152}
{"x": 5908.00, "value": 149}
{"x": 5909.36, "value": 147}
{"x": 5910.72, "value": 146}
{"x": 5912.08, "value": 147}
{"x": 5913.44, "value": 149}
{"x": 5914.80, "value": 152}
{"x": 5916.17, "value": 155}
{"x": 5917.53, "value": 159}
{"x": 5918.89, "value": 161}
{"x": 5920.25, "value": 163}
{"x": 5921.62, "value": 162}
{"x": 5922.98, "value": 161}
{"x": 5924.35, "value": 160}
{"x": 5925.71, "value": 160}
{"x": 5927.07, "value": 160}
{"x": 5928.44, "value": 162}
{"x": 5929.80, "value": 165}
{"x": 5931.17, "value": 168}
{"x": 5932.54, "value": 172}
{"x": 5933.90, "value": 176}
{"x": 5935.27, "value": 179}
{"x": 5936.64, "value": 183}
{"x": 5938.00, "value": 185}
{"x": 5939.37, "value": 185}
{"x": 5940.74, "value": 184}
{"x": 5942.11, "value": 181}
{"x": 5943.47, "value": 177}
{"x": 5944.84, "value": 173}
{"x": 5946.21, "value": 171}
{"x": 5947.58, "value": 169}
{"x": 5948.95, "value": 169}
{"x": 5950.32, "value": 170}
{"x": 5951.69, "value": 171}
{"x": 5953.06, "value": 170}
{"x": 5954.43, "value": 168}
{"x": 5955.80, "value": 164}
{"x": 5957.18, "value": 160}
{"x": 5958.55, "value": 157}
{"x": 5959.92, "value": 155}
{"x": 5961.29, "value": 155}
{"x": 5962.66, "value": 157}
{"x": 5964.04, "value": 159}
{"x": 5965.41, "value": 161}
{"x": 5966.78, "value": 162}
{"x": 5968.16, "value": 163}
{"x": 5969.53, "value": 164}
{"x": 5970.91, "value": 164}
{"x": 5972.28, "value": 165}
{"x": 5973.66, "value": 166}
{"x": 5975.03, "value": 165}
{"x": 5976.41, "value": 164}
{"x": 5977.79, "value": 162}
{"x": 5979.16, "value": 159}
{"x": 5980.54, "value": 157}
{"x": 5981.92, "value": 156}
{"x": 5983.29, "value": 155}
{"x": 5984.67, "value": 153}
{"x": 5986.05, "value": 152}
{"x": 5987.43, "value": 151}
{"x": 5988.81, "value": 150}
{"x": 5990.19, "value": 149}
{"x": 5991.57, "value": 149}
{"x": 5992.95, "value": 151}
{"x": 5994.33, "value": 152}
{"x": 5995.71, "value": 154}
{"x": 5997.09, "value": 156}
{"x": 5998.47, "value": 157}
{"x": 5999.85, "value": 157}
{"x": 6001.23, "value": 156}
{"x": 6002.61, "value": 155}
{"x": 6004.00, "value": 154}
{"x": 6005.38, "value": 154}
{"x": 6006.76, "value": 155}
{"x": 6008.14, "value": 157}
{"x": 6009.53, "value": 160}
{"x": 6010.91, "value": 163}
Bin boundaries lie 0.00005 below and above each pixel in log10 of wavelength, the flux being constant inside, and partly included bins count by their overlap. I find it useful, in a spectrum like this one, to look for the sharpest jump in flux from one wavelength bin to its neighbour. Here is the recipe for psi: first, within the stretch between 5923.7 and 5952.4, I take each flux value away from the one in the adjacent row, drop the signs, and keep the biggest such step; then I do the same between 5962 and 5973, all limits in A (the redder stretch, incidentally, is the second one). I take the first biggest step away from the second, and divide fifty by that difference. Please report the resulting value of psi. -25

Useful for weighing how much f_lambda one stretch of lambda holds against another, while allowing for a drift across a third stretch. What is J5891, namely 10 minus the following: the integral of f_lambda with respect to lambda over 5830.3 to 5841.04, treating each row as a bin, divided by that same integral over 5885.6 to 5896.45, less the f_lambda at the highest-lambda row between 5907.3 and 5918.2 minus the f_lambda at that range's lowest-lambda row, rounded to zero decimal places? 19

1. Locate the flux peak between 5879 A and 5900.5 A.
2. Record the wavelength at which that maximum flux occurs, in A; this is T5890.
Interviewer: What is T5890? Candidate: 5887.63 A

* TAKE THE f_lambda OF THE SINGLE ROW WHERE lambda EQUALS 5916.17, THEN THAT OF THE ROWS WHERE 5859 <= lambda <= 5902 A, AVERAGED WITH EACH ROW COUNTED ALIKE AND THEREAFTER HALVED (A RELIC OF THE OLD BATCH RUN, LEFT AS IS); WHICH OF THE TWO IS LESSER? 78.5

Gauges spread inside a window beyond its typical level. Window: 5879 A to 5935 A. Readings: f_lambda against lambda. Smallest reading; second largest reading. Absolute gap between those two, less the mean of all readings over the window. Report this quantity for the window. -129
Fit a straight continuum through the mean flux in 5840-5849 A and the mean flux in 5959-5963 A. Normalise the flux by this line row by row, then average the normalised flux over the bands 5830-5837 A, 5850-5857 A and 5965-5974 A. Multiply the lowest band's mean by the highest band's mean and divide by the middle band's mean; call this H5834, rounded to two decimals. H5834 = 1.10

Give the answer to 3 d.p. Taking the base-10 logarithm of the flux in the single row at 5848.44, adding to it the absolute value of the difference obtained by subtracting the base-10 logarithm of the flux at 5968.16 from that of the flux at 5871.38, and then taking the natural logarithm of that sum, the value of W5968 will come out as 0.795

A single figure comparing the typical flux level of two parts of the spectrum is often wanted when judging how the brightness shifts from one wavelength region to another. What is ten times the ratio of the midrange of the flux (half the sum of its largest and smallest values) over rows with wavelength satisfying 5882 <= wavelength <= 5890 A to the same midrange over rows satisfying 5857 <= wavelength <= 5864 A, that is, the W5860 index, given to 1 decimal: 9.4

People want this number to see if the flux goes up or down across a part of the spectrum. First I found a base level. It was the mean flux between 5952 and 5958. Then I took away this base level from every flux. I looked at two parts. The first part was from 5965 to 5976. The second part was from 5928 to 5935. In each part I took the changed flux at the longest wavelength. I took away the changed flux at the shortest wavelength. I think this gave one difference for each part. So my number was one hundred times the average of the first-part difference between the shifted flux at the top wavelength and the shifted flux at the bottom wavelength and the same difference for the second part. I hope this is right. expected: 900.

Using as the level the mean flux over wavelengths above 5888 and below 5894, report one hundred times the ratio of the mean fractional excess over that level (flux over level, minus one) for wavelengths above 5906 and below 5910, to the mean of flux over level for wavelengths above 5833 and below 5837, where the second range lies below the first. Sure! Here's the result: -2.1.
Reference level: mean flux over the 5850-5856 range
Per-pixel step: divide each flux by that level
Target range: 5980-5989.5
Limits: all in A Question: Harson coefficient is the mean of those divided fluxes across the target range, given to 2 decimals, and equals 0.96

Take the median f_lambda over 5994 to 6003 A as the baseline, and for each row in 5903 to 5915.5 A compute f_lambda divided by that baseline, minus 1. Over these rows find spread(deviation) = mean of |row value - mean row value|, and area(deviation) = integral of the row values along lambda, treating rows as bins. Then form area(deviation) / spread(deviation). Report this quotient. -28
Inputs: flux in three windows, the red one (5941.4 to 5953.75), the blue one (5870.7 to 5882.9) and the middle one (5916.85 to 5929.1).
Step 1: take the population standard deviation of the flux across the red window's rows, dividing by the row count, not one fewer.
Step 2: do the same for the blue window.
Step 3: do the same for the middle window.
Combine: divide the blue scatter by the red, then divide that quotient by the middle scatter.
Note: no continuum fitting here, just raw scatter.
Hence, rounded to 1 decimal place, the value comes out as 1.3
